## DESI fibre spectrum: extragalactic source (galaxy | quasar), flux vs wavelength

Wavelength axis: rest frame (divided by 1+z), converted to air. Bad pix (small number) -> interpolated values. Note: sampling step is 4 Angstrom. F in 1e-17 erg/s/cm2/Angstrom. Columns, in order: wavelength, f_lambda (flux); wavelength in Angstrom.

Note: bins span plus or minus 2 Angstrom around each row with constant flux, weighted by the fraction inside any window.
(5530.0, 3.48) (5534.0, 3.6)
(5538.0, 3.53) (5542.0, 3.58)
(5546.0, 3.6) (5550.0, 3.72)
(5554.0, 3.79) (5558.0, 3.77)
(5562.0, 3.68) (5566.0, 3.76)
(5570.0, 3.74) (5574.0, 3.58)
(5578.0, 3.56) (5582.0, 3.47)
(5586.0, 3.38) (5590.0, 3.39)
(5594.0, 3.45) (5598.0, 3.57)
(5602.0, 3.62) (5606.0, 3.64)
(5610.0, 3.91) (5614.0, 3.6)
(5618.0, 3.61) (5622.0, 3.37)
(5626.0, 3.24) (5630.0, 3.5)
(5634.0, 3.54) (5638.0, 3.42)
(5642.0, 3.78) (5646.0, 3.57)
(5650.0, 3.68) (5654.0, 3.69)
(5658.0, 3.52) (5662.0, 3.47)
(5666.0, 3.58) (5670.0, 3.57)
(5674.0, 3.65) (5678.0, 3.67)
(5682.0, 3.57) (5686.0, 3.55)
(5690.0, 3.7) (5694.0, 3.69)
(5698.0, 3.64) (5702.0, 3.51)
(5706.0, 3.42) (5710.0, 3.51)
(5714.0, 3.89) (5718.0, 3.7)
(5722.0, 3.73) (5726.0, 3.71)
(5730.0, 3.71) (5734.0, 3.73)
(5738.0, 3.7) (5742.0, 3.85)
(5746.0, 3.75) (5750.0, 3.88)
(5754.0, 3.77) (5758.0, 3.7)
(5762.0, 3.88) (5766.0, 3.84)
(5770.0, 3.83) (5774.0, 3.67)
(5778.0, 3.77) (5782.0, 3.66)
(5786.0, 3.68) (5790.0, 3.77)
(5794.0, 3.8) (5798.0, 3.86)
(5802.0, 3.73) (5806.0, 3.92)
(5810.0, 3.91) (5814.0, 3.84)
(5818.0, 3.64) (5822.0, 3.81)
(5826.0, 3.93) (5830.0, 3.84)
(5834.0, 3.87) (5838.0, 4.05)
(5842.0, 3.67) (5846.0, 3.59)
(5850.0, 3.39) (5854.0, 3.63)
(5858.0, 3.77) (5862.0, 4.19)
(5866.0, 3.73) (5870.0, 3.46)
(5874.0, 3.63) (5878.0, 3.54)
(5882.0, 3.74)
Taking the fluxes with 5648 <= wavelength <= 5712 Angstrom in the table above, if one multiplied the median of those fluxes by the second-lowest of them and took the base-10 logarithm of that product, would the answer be 1.09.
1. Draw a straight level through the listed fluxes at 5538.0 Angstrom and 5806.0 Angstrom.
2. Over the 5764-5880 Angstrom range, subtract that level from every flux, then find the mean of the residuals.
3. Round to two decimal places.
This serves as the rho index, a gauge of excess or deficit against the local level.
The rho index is -0.18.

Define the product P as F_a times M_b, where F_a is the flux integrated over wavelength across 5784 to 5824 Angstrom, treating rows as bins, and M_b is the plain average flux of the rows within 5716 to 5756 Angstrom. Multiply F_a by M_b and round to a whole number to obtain 570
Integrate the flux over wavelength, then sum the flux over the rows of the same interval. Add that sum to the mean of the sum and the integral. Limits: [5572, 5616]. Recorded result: 137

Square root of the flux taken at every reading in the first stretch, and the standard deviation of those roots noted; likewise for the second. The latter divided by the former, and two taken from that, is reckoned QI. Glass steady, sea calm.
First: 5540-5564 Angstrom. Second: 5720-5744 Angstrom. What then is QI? -1.4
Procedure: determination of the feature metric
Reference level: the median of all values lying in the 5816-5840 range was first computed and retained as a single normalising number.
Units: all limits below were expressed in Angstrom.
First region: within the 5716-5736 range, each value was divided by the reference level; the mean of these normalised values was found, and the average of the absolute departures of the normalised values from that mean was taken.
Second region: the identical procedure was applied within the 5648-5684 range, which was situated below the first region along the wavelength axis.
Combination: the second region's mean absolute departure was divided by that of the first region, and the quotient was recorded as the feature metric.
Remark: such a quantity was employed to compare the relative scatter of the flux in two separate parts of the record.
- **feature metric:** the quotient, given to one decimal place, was 5.8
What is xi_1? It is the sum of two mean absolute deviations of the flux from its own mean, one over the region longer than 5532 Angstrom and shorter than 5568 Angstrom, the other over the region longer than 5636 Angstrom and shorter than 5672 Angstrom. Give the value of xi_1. 0.169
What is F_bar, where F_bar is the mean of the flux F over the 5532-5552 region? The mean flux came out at 3.61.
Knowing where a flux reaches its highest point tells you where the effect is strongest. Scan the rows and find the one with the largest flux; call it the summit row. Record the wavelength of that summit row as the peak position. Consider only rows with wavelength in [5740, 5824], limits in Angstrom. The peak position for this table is 5806.0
